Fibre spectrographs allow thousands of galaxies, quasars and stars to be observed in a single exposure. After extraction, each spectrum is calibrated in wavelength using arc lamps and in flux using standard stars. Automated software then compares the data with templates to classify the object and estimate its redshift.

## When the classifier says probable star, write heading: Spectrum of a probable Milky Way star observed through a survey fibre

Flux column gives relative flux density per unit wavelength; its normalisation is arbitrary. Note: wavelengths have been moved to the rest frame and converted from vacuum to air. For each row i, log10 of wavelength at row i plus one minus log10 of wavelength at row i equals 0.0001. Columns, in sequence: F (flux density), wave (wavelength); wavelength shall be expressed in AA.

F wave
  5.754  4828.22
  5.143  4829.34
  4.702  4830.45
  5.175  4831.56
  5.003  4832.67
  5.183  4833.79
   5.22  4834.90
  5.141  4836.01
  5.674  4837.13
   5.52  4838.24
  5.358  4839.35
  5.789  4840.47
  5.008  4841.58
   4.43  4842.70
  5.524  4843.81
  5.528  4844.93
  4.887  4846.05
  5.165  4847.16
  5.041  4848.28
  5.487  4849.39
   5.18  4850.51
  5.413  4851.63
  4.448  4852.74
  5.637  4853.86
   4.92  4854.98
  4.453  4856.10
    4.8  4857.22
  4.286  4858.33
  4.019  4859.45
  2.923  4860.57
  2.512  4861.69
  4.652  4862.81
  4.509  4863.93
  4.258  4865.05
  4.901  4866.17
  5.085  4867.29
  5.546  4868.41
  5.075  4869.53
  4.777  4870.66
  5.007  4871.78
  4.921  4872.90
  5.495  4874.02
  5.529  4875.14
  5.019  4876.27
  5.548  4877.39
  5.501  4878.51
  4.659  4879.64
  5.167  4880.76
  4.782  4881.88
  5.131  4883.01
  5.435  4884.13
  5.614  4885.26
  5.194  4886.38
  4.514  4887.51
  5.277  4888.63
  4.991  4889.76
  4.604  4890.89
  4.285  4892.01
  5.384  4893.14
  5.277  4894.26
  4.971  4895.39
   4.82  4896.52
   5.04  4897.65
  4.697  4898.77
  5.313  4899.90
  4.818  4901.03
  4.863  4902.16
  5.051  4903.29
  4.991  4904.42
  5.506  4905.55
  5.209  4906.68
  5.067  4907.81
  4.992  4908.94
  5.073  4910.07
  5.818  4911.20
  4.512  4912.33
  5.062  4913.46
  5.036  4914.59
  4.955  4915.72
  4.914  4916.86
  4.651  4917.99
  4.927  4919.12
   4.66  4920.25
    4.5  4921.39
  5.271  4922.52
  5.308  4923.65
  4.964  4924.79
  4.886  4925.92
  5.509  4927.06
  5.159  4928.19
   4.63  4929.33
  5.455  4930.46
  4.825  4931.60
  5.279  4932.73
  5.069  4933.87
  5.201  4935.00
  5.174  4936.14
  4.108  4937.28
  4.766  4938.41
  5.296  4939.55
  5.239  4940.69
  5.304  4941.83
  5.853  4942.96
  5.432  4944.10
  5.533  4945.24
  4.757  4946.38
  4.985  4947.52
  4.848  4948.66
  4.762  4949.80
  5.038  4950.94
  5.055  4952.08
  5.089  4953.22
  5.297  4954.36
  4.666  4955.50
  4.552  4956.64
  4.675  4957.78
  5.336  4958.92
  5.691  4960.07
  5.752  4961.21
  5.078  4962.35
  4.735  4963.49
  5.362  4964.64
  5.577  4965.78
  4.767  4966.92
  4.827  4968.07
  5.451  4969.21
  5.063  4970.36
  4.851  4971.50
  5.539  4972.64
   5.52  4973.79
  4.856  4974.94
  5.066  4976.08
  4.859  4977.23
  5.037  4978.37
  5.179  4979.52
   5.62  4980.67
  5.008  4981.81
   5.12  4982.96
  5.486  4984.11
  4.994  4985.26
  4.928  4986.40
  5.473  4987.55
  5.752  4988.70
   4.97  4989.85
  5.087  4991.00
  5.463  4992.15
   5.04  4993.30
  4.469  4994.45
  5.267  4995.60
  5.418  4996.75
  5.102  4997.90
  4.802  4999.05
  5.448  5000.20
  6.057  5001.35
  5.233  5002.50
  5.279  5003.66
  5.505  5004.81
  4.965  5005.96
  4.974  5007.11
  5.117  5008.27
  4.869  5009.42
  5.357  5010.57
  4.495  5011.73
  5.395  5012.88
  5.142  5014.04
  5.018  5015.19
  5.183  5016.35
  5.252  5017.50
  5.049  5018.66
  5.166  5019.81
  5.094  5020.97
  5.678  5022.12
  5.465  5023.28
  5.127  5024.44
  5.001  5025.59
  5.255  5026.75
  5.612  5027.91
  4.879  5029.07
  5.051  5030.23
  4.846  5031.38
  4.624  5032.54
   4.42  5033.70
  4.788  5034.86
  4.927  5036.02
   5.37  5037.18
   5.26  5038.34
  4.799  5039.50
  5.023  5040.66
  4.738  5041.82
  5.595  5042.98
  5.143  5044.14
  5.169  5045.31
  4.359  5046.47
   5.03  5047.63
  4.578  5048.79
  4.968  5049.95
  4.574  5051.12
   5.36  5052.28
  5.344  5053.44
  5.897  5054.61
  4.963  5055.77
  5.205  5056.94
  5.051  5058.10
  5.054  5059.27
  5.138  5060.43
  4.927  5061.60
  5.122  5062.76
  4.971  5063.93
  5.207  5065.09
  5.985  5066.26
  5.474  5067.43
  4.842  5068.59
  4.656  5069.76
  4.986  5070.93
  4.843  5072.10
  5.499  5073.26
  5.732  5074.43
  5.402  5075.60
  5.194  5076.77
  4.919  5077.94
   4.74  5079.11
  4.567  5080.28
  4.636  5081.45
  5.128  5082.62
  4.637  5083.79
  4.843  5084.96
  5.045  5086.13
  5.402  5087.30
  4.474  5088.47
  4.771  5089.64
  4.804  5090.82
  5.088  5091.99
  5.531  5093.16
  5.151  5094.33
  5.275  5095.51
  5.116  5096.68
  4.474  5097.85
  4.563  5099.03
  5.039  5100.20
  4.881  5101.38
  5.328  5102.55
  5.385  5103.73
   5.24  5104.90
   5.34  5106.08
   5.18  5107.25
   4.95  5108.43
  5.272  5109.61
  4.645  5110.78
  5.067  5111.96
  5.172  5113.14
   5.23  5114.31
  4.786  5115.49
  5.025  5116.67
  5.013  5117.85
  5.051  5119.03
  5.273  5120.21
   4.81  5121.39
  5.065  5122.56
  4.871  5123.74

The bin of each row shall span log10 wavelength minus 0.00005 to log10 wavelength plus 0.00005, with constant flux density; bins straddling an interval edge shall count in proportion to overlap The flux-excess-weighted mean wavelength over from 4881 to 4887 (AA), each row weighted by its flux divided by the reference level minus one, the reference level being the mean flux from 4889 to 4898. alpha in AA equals 4885.1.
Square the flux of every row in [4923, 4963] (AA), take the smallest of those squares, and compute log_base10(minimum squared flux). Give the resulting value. 1.23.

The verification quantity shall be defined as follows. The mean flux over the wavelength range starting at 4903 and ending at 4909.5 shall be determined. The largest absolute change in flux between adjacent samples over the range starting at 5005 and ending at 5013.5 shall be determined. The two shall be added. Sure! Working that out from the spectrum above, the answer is 6.04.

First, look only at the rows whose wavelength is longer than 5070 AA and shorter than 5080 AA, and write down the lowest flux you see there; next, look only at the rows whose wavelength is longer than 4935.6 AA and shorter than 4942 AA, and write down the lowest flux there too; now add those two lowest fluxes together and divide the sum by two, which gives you 4.42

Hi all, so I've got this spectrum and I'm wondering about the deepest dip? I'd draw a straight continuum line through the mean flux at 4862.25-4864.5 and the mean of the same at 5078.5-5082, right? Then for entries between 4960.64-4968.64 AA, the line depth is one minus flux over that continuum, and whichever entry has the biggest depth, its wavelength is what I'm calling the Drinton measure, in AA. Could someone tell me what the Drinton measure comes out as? 4963.49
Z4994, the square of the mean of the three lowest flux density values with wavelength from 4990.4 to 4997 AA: 23.7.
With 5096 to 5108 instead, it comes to 21.5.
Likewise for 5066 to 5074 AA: 22.9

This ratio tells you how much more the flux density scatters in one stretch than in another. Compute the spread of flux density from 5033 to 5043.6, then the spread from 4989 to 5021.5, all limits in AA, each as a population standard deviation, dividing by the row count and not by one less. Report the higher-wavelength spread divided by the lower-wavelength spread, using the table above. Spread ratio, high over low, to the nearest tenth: 1.1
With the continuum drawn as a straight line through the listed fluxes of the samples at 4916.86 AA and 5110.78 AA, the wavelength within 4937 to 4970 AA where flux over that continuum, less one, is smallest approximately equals 4937.28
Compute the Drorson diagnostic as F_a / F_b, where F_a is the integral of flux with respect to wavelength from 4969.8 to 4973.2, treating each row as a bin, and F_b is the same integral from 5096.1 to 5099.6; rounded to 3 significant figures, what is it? 1.06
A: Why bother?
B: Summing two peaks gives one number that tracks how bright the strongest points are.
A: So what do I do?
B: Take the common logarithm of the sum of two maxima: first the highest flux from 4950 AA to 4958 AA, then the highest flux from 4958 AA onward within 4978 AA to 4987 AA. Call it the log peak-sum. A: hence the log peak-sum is 1.04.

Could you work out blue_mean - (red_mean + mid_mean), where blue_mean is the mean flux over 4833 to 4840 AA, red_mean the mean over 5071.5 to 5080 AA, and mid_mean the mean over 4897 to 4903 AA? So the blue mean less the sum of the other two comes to -4.8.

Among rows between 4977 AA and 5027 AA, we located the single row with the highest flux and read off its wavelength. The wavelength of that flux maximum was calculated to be 5001.35 AA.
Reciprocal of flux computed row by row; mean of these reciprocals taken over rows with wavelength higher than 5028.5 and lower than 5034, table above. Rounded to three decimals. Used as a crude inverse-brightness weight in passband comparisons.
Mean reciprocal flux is 0.210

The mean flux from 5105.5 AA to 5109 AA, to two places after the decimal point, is 5.16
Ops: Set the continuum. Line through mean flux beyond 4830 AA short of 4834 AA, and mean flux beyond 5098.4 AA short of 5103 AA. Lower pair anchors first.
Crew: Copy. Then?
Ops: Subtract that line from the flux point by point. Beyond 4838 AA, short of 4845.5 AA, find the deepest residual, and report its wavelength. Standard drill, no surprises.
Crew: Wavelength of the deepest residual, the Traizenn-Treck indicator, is 4842.70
